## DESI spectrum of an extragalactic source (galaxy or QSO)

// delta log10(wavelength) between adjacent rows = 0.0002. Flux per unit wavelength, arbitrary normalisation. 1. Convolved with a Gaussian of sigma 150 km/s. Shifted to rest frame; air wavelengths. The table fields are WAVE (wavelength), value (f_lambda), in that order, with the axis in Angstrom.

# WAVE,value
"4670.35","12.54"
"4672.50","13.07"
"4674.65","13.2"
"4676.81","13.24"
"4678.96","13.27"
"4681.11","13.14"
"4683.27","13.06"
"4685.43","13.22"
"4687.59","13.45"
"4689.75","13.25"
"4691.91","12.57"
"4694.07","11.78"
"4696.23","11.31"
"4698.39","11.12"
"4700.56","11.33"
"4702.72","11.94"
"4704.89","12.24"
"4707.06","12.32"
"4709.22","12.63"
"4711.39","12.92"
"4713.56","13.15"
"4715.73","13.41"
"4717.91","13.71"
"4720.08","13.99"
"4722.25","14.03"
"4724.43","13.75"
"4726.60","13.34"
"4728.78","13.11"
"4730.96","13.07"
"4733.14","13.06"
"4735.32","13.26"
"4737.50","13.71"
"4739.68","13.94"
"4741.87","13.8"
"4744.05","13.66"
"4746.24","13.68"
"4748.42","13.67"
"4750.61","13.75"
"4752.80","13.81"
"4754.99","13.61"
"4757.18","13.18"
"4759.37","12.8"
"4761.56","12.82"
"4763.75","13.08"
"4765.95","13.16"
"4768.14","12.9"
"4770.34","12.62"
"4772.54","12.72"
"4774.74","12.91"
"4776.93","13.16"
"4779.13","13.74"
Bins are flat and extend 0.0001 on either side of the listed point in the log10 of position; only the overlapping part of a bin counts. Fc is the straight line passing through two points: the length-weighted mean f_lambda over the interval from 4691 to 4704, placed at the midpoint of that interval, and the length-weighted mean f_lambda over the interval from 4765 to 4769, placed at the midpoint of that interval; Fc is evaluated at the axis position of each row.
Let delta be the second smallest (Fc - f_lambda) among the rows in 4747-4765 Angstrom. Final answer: -1.02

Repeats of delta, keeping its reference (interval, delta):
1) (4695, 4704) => 0.34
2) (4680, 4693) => -1.79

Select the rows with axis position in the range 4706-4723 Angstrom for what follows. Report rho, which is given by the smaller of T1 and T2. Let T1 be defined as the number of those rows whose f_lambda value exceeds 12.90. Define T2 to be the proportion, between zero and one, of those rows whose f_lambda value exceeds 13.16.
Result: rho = 0.50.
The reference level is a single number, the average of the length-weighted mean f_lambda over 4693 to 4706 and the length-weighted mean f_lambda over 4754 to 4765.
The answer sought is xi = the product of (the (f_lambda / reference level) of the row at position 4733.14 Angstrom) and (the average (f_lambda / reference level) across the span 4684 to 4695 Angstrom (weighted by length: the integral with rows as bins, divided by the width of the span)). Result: 1.10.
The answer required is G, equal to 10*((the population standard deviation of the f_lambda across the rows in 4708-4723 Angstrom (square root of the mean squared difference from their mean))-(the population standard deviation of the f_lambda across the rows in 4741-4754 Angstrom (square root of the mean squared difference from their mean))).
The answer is 4.4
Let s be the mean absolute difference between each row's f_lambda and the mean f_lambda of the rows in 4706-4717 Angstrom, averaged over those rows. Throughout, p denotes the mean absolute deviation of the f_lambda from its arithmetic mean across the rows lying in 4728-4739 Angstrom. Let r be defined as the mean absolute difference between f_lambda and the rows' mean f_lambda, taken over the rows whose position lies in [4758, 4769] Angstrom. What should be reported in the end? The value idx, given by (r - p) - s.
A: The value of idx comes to -0.39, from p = 0.19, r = 0.13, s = 0.33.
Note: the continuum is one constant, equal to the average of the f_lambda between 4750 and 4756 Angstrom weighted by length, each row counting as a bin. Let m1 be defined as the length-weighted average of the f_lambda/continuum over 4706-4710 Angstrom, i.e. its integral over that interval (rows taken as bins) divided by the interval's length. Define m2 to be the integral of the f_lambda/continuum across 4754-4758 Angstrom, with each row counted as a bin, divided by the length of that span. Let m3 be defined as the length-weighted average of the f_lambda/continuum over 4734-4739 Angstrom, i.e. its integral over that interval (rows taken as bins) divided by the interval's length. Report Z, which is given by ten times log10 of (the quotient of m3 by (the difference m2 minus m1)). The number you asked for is 11.7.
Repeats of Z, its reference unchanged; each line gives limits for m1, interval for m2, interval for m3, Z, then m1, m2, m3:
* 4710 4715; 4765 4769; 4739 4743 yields 30.7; 0.95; 0.951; 1.01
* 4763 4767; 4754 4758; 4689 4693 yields 16.3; 0.96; 0.977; 0.94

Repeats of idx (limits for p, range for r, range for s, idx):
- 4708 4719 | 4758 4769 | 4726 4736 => -0.29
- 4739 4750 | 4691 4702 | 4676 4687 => 0.28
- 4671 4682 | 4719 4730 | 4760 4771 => 0.11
